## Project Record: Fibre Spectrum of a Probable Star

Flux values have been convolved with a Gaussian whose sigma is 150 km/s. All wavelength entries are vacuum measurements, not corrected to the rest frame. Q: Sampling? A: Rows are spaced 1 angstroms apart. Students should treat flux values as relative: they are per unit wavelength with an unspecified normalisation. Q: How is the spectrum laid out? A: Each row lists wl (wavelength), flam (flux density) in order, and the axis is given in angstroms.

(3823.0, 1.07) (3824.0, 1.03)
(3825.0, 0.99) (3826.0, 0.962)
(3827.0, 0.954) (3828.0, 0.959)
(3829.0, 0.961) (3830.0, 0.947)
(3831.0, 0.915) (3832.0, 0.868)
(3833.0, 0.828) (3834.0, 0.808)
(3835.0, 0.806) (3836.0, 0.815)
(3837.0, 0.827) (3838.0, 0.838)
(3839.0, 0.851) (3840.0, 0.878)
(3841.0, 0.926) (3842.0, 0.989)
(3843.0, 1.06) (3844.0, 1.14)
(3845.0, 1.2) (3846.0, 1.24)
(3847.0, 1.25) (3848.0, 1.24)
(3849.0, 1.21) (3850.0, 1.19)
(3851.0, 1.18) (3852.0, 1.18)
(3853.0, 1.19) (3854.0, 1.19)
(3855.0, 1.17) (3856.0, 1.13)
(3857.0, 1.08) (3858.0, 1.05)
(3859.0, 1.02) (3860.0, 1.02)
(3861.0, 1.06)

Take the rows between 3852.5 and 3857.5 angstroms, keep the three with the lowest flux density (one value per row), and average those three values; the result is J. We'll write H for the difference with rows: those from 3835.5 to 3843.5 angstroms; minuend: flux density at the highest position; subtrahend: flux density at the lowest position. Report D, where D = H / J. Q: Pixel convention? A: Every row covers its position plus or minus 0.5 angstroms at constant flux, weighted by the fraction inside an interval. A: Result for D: 0.22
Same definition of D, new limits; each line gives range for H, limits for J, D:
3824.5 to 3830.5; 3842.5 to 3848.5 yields -0.04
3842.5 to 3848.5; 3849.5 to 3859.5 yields 0.17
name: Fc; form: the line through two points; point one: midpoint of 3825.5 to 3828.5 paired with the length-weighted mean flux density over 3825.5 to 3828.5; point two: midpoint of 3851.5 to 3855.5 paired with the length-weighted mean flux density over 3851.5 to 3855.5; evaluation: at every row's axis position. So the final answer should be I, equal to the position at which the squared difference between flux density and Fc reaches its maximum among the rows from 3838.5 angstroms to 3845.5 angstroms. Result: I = 3839.0 angstroms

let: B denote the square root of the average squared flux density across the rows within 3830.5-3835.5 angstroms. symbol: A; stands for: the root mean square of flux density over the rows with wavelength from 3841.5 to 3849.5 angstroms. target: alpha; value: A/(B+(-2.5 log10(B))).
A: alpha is 1.14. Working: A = 1.17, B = 0.85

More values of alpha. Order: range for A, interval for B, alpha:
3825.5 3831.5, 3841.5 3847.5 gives 0.95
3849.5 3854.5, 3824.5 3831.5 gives 1.18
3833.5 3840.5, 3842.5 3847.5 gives 0.83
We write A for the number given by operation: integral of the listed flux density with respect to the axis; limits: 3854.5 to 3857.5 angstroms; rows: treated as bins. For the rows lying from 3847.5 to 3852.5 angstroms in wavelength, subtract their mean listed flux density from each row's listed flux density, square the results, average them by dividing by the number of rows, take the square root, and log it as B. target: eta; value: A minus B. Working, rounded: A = 3.4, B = 0.02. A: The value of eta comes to 3.4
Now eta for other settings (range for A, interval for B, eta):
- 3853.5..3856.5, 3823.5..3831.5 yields 3.5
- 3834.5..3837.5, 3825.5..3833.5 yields 2.4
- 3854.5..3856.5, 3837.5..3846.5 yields 2.2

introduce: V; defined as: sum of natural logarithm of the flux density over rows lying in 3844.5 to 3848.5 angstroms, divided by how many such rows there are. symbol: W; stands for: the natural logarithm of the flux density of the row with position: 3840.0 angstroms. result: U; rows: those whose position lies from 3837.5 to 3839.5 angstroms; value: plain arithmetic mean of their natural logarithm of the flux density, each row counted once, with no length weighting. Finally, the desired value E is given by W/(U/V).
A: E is 0.16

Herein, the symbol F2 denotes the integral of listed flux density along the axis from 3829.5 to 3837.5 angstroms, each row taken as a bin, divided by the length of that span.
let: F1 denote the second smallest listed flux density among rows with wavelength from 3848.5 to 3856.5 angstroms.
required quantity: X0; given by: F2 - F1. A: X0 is -0.32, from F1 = 1.17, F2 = 0.85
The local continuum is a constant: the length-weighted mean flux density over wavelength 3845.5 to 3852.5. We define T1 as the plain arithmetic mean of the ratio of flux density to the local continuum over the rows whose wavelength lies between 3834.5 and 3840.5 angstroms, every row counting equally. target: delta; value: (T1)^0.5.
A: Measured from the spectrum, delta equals 0.83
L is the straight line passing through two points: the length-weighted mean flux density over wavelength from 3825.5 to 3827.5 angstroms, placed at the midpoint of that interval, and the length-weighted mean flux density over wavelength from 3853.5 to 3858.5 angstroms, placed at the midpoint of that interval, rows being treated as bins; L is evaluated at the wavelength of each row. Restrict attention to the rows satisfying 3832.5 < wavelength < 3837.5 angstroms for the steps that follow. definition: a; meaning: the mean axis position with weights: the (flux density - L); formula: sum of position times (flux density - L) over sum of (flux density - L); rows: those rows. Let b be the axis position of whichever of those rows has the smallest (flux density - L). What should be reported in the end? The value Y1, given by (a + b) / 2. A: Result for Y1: 3835.0 angstroms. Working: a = 3835.1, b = 3835.0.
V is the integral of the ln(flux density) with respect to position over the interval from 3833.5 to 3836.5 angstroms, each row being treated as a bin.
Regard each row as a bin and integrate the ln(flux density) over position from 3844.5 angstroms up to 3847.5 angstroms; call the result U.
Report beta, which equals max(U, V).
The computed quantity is 0.62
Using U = 0.62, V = -0.63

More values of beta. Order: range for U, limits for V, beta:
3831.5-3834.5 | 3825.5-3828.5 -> -0.13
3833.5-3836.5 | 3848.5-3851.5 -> 0.53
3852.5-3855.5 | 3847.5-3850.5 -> 0.58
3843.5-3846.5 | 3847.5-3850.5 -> 0.58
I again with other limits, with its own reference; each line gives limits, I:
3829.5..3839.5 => 3835.0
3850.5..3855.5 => 3855.0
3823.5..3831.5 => 3824.0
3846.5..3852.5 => 3847.0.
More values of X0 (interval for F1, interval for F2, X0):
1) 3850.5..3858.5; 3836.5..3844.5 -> -0.14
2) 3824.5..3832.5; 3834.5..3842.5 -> -0.05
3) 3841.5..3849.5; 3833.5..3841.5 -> -0.22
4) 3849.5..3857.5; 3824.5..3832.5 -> -0.19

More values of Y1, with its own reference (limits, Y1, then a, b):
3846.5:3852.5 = 3850.5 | 3849.0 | 3852.0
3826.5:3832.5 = 3831.5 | 3831.1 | 3832.0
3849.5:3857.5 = 3854.4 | 3851.7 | 3857.0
